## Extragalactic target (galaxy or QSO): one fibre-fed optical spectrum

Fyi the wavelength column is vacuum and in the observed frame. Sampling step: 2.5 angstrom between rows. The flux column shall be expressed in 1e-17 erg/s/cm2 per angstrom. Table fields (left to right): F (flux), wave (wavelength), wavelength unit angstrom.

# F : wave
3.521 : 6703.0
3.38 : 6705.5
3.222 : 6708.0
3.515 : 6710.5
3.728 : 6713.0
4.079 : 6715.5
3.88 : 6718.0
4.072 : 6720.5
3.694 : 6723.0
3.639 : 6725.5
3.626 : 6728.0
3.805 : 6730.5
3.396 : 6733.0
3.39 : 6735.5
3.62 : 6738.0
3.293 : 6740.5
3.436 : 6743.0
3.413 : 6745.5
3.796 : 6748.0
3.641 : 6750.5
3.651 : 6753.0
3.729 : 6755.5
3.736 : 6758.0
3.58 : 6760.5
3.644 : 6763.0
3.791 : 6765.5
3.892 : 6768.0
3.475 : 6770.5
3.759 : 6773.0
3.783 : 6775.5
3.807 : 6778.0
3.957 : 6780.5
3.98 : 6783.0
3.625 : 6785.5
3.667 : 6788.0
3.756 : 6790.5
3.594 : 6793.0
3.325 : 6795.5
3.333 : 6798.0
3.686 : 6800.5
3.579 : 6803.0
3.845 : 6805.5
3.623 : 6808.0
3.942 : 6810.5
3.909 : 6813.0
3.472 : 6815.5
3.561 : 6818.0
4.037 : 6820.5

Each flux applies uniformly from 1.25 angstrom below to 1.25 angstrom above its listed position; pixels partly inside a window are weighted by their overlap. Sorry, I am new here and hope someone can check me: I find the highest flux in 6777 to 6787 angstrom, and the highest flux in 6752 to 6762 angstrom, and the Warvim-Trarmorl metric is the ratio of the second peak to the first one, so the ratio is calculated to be 0.94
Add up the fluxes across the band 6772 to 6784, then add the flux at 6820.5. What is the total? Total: 23.3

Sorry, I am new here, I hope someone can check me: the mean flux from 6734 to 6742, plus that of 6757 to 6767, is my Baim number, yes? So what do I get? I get 7.12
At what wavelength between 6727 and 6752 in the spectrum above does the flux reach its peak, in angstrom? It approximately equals 6730.5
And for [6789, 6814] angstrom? 6810.5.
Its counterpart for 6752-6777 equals 6768.0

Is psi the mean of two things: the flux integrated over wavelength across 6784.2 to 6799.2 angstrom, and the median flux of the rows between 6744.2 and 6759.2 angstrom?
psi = 28.5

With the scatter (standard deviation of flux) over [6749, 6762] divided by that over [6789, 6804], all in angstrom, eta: 0.36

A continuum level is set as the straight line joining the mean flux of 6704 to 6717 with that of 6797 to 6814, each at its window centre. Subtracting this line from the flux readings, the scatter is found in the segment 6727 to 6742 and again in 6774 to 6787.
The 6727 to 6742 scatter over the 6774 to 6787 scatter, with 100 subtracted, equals -98.6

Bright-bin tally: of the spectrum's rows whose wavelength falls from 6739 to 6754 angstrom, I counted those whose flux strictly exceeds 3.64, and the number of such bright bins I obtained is 3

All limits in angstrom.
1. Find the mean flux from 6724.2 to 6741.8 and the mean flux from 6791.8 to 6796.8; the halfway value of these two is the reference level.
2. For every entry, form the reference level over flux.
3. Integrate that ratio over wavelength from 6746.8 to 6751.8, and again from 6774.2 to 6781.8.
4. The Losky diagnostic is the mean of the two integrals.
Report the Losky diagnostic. 5.8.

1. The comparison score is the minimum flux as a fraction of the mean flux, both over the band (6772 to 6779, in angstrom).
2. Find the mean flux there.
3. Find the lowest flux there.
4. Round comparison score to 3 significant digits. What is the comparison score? 0.994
